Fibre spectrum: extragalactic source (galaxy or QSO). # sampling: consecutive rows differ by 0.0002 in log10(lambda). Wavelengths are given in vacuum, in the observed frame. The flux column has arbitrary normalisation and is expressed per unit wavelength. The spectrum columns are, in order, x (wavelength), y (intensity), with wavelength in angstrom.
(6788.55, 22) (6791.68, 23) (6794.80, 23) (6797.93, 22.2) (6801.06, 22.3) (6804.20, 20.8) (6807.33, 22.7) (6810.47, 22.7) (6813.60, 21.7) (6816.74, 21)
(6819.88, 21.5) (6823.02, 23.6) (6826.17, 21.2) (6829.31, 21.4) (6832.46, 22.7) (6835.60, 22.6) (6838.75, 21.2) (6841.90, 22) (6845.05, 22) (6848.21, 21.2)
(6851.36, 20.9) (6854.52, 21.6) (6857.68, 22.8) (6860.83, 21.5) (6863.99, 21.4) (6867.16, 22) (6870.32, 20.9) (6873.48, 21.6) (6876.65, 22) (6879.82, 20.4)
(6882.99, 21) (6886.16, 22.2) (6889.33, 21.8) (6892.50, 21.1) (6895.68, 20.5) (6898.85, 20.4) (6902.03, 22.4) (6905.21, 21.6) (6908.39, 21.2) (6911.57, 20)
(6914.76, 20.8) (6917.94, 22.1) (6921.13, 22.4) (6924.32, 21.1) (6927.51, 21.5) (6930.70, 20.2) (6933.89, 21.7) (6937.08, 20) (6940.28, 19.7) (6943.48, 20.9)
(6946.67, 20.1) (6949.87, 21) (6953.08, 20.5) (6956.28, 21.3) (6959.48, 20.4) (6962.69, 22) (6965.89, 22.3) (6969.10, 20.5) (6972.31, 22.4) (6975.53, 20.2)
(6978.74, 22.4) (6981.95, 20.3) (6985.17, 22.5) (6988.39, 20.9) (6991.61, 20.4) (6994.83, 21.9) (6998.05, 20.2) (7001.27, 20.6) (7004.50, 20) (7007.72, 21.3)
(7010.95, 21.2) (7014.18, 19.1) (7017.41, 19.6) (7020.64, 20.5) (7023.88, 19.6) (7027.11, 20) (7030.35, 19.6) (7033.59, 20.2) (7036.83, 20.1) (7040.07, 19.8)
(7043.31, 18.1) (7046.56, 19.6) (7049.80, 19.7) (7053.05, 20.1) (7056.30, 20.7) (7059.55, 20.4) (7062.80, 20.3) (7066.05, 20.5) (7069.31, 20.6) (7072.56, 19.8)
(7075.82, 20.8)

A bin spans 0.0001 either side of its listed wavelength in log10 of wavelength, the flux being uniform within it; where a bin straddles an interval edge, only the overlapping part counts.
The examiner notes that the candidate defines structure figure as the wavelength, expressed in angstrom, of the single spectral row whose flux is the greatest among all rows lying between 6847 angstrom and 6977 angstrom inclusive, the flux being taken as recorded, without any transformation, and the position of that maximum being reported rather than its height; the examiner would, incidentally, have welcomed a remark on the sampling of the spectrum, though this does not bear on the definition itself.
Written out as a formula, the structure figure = 6857.68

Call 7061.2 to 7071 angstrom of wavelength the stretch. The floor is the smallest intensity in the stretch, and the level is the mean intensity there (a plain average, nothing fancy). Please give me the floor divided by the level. 0.992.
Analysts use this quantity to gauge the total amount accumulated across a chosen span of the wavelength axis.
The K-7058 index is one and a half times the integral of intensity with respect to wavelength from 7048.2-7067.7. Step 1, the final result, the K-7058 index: 593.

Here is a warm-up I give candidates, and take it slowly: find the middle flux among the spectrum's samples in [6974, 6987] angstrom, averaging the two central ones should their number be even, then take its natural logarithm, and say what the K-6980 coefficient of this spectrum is 3.06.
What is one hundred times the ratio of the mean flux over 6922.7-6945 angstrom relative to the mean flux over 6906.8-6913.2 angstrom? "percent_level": 101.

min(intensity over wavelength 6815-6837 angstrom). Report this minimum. 21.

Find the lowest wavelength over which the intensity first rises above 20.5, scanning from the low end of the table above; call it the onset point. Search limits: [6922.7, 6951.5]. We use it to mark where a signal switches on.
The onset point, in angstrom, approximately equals 6924.32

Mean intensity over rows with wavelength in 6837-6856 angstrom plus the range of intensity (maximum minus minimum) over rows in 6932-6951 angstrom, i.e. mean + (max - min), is 23.5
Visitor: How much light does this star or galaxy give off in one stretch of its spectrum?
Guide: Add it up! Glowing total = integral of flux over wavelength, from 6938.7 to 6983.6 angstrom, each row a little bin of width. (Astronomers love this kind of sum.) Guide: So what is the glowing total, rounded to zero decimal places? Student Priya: 943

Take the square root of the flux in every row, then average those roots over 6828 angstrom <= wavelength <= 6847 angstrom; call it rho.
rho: 4.69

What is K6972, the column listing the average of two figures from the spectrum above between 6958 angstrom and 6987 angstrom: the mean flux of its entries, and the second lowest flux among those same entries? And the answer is 20.9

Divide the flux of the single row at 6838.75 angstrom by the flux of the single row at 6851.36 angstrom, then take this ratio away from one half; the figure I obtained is -0.51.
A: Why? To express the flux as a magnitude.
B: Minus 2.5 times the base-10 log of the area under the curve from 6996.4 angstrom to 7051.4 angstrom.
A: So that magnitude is -7.60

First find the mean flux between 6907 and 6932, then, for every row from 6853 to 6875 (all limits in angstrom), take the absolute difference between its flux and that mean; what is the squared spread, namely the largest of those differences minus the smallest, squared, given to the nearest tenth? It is 2.0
